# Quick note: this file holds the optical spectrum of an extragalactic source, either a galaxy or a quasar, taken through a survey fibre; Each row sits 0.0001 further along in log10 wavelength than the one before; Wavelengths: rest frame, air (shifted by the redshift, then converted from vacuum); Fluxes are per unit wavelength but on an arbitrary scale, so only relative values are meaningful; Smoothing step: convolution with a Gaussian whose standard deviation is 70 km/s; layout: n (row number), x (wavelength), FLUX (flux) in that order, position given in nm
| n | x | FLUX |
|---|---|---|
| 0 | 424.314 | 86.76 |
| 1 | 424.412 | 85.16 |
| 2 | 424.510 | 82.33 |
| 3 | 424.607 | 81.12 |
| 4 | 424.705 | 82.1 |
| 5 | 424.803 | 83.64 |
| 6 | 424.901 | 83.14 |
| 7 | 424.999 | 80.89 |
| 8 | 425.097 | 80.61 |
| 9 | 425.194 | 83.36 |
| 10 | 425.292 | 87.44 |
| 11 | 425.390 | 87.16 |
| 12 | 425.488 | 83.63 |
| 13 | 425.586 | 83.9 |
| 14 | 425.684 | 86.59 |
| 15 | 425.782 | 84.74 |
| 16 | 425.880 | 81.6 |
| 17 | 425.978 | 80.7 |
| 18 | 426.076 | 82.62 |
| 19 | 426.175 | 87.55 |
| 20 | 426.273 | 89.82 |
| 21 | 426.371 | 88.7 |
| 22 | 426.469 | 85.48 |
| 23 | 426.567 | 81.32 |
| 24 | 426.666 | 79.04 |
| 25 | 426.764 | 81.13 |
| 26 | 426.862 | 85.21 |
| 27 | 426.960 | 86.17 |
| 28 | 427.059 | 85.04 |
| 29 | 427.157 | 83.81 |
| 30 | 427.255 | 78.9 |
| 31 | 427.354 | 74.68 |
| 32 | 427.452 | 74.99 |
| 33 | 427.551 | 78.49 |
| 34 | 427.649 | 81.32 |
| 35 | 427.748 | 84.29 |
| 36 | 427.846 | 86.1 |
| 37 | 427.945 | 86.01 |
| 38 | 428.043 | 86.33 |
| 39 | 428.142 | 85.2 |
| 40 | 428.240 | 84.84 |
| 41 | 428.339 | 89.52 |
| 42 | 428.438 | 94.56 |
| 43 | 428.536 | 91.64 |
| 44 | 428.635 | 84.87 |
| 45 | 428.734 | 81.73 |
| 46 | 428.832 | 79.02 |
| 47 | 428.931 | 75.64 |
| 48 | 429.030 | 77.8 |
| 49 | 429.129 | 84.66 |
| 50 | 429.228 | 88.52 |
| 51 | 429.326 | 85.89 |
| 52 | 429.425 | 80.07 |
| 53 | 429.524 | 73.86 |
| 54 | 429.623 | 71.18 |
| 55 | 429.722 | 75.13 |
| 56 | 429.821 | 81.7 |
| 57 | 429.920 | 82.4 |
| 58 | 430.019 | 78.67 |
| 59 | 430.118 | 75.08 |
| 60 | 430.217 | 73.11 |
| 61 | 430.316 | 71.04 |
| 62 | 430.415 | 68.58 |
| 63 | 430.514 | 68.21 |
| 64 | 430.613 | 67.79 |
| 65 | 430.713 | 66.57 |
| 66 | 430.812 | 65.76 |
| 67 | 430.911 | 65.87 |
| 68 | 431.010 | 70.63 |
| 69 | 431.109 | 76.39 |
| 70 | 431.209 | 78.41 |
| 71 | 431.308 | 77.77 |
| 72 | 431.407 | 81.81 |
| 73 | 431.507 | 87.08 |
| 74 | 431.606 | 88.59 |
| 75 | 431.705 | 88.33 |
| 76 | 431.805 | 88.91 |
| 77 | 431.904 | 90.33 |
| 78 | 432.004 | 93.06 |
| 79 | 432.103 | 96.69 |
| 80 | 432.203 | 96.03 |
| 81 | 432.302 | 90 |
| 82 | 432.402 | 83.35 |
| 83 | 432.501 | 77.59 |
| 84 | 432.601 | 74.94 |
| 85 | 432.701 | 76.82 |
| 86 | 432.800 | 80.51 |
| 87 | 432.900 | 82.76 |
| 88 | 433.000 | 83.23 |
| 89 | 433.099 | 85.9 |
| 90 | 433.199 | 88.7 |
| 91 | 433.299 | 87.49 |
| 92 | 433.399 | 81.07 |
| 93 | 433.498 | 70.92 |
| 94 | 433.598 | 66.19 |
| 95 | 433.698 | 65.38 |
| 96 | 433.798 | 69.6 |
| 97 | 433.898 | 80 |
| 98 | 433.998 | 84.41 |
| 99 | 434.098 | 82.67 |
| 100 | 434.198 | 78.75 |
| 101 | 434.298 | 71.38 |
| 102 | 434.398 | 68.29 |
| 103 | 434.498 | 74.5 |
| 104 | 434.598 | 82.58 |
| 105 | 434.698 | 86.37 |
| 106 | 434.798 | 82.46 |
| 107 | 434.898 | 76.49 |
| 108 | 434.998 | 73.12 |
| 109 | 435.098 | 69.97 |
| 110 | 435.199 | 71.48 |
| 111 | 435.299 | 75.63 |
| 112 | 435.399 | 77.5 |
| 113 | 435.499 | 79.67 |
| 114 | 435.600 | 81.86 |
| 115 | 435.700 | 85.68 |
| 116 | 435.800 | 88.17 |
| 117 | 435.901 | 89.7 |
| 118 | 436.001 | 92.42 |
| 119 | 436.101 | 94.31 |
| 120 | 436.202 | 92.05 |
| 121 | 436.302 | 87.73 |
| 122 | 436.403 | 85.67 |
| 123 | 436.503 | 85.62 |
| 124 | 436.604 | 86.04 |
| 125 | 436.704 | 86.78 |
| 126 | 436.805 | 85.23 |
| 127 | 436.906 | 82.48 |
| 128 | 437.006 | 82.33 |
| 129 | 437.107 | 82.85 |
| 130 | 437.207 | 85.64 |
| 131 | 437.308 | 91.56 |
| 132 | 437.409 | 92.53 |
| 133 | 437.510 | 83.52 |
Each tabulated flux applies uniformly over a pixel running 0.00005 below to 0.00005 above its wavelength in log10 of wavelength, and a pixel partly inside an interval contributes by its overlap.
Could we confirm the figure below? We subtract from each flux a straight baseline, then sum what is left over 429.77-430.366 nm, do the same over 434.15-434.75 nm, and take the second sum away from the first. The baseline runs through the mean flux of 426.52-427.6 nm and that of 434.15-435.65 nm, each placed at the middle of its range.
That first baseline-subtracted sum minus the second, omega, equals -14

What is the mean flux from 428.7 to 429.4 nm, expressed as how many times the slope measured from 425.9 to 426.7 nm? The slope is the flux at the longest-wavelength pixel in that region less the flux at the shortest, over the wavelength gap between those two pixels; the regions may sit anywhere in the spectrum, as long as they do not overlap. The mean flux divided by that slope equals -34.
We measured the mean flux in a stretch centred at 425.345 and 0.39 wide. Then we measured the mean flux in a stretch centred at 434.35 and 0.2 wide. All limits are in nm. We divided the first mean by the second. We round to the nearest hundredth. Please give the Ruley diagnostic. 1.22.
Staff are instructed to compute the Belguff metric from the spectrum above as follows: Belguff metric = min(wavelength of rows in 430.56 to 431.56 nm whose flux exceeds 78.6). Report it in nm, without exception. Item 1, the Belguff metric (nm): 431.407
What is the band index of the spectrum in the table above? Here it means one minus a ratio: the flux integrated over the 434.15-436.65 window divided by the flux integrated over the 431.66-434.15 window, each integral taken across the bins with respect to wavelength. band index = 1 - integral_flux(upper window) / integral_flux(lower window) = 0.01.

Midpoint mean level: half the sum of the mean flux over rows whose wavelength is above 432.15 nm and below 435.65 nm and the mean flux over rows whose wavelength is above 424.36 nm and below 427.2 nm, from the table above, 81.4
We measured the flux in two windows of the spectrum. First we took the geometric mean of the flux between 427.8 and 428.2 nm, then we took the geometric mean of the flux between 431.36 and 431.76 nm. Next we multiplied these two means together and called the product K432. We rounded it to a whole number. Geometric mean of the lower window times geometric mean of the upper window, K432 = 7423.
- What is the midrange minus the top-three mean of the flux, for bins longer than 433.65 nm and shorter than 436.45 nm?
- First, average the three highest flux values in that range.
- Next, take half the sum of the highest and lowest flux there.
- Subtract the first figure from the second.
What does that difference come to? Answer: -13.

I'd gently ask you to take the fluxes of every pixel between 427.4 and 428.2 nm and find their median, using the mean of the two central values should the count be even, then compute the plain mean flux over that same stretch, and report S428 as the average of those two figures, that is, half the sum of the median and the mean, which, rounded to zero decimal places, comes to 84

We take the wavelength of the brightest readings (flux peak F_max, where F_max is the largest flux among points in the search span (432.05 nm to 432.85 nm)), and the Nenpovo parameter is 432.103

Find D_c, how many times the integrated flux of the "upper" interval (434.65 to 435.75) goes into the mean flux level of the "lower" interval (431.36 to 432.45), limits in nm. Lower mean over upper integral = 1.04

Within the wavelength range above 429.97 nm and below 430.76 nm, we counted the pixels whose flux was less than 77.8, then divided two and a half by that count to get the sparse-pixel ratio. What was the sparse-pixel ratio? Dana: 0.4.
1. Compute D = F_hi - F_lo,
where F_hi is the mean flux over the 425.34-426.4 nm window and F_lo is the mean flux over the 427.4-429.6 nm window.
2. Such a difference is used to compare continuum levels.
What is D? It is 2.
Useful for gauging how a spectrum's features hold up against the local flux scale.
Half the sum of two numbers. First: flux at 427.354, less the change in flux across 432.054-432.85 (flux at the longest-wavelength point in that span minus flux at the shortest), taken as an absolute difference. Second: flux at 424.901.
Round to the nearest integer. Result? 87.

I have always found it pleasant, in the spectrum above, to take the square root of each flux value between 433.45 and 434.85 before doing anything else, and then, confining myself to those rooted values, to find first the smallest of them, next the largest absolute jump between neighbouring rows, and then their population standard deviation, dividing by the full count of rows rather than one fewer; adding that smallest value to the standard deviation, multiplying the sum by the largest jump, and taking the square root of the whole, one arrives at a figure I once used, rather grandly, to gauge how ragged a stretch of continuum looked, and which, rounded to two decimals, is 2.26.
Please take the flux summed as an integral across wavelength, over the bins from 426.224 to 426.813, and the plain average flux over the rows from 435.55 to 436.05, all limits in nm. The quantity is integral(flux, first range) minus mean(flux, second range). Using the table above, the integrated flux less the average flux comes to -38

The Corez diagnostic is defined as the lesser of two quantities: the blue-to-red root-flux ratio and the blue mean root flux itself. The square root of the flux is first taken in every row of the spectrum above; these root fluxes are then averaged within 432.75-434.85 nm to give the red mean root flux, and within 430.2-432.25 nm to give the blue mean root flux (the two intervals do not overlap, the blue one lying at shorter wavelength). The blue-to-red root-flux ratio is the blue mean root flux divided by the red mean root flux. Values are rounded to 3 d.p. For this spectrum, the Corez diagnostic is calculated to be 1.001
